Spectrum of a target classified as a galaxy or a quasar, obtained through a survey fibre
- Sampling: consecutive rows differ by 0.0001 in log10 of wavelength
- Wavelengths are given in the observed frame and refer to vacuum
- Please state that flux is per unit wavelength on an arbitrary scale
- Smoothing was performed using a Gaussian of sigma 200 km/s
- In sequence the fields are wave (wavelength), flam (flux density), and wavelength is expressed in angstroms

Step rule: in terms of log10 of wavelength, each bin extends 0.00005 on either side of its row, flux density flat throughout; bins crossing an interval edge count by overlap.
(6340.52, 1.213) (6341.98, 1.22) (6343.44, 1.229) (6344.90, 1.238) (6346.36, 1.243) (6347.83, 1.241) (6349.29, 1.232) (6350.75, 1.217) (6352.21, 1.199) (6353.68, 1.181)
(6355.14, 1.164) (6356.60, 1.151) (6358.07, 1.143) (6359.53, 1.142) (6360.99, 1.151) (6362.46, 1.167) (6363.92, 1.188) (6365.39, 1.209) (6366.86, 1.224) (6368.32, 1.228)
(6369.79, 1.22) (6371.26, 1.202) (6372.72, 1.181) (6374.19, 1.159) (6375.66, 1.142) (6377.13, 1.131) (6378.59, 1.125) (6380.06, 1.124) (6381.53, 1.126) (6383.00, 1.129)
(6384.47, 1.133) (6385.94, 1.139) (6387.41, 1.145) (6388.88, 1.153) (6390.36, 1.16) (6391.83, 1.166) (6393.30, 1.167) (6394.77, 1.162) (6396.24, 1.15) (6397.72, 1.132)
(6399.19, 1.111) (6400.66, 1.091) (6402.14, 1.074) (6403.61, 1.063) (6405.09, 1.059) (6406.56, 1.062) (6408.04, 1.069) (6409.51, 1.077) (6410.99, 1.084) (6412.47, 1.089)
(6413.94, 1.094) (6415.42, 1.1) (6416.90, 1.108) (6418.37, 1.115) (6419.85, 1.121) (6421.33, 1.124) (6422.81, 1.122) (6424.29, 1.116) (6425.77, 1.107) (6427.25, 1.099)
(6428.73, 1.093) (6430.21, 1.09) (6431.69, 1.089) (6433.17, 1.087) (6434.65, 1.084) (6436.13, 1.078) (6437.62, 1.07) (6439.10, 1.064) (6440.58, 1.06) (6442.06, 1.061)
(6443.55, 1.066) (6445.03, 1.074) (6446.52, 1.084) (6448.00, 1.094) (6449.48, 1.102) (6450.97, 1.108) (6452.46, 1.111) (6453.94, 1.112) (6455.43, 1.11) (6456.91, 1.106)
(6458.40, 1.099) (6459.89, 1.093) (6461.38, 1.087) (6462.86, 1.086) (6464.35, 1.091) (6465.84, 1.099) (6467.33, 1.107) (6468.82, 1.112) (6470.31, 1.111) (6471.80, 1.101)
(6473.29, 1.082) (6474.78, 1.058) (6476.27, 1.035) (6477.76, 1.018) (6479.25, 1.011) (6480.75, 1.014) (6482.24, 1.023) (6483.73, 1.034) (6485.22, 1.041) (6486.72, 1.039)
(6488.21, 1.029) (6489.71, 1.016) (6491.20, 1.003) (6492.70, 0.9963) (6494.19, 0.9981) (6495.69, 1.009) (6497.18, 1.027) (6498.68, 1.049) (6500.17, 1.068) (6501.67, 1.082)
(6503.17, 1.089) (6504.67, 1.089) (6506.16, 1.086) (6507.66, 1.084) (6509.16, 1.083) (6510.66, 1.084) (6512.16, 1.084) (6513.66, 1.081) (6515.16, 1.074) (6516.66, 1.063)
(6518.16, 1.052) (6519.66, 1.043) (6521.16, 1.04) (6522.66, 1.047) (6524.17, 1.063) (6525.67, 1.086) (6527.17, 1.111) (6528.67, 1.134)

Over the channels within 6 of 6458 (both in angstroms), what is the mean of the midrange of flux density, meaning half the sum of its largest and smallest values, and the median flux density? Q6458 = 1.101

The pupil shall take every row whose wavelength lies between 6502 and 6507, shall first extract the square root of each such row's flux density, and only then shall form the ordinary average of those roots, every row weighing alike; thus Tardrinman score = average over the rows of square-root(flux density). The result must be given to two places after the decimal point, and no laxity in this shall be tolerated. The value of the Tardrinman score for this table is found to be 1.04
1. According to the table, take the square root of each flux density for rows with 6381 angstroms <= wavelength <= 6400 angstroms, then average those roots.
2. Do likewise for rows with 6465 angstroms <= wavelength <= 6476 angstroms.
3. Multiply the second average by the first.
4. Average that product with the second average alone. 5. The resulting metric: 1.08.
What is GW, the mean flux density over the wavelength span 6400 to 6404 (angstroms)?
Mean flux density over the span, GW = 1.076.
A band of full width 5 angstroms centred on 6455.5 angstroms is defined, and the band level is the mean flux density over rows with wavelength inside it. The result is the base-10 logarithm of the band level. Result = 0.045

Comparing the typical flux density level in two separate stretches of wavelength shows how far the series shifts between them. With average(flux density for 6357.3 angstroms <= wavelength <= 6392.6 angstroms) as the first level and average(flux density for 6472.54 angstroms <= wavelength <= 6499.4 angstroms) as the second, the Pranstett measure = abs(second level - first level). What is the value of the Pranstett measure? 0.14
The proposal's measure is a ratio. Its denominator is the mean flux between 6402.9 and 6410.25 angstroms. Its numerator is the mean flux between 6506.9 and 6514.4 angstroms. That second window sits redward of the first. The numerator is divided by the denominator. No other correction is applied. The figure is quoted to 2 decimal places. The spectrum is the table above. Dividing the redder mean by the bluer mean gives 1.02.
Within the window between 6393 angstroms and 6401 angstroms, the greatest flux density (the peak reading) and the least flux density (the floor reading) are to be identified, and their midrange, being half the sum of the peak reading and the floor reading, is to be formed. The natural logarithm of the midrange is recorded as 0.12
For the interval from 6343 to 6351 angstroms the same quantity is 0.21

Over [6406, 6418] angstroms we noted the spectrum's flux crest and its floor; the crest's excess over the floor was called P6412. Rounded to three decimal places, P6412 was 0.046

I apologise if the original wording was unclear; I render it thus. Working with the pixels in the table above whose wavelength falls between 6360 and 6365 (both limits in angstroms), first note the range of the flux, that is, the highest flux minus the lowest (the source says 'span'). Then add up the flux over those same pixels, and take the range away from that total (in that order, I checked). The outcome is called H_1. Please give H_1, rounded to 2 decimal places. 3.47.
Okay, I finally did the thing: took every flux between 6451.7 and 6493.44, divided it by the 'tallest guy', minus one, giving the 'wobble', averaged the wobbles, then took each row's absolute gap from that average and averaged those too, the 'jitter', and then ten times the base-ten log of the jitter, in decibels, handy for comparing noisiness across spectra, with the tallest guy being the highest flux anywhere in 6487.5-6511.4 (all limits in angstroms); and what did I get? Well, -14.6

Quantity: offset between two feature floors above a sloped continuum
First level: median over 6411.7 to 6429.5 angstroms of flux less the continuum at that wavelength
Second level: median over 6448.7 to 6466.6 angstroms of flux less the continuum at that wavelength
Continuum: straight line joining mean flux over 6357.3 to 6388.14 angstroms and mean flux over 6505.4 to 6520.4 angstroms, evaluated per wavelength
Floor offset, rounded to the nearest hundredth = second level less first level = 0.02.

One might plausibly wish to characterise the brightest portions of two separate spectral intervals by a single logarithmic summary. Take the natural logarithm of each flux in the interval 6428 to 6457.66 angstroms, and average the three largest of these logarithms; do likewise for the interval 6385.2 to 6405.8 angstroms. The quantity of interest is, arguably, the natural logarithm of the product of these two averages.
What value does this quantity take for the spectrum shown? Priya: -4.1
